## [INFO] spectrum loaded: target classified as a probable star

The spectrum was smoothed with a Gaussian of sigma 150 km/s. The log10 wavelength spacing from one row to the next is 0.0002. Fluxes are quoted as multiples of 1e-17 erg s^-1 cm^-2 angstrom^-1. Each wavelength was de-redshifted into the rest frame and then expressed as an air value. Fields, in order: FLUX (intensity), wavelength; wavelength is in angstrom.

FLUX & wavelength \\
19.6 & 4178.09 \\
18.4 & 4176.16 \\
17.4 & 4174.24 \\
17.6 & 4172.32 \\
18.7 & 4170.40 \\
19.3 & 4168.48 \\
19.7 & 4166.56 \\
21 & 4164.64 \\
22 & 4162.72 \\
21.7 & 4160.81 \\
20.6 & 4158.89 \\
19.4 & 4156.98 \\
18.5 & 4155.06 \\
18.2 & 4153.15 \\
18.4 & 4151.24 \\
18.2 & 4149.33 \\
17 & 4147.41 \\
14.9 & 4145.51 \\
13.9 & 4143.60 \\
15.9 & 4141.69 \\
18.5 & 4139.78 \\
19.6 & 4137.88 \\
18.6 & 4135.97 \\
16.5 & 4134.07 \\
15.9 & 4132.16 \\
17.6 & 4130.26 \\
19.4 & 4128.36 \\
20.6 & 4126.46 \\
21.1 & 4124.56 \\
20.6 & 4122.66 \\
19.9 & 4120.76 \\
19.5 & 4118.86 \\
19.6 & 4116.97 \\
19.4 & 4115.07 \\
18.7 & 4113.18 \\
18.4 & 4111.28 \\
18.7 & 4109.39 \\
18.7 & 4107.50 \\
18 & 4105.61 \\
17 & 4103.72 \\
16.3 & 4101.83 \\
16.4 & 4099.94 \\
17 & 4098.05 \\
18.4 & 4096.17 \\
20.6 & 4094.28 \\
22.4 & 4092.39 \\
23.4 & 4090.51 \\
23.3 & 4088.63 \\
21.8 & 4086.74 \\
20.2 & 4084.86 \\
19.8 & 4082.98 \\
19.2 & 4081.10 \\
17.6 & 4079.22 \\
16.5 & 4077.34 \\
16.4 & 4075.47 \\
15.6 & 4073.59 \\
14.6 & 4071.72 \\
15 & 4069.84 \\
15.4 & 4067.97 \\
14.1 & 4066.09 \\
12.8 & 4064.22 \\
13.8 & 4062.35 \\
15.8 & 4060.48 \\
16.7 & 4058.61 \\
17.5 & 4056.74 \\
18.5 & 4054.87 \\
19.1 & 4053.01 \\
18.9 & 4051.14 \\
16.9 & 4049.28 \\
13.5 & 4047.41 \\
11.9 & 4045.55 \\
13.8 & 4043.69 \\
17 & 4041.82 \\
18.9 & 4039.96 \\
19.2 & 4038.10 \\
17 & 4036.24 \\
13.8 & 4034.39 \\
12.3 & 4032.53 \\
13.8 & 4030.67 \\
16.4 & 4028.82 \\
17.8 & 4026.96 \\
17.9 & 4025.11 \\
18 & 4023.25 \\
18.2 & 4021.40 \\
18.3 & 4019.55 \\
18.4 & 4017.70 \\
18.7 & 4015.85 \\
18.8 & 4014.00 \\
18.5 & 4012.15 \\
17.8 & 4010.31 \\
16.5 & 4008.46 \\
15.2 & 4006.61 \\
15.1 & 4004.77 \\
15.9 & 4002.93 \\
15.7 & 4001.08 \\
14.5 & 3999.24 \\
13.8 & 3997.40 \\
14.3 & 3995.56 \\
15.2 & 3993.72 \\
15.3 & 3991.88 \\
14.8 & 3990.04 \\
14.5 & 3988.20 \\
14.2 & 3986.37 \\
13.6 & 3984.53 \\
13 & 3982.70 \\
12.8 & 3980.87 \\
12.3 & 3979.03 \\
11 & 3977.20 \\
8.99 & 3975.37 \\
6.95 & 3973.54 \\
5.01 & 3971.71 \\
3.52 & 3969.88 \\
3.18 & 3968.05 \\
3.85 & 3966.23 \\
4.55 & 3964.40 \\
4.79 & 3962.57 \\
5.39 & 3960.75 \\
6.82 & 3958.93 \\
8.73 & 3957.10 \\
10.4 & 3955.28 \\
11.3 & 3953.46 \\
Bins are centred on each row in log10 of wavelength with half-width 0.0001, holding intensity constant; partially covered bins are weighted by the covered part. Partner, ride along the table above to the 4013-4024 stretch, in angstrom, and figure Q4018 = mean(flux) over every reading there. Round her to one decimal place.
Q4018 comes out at 18.4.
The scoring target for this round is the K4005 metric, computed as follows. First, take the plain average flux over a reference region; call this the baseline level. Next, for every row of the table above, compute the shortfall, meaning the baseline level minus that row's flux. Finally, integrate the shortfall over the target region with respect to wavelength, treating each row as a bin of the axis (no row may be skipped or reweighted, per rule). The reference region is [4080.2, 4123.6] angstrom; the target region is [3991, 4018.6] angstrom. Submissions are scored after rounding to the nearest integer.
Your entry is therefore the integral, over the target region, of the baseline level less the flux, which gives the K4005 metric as 88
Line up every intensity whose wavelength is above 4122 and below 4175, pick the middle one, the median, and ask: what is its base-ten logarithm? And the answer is 1.27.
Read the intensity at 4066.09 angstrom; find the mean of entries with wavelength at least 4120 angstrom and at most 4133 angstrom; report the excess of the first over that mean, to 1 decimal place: -5.2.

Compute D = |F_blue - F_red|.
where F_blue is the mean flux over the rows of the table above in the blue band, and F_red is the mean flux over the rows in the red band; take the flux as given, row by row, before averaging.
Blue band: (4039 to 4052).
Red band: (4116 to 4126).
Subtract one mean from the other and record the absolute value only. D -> 4.3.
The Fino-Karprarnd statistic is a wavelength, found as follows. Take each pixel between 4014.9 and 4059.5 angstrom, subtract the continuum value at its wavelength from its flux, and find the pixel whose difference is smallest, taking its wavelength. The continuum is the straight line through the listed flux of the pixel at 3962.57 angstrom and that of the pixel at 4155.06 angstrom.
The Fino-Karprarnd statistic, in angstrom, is 4045.55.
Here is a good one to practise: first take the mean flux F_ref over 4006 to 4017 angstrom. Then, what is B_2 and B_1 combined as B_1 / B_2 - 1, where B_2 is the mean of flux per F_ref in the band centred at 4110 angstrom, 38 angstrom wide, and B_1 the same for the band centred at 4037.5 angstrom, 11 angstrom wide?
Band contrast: -0.14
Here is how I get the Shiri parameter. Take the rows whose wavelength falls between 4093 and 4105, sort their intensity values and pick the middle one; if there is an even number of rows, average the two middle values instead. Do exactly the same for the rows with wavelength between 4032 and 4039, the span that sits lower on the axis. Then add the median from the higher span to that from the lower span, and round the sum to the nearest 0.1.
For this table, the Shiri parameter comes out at 32.4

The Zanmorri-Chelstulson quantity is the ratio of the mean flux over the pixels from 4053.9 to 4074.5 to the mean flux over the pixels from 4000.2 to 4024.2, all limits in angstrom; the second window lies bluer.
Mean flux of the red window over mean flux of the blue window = 0.89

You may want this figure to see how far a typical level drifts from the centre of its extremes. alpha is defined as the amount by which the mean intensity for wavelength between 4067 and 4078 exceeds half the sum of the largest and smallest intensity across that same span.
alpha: 0.0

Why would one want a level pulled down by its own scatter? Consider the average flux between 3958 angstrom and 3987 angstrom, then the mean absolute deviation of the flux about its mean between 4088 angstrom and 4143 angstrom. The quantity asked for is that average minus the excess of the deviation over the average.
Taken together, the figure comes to 15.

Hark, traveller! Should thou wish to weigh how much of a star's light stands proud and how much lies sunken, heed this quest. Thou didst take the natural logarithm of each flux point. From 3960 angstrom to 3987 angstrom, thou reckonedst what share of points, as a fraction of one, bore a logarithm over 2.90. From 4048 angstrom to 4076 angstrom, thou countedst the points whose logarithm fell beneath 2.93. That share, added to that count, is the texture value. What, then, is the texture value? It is 13.0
